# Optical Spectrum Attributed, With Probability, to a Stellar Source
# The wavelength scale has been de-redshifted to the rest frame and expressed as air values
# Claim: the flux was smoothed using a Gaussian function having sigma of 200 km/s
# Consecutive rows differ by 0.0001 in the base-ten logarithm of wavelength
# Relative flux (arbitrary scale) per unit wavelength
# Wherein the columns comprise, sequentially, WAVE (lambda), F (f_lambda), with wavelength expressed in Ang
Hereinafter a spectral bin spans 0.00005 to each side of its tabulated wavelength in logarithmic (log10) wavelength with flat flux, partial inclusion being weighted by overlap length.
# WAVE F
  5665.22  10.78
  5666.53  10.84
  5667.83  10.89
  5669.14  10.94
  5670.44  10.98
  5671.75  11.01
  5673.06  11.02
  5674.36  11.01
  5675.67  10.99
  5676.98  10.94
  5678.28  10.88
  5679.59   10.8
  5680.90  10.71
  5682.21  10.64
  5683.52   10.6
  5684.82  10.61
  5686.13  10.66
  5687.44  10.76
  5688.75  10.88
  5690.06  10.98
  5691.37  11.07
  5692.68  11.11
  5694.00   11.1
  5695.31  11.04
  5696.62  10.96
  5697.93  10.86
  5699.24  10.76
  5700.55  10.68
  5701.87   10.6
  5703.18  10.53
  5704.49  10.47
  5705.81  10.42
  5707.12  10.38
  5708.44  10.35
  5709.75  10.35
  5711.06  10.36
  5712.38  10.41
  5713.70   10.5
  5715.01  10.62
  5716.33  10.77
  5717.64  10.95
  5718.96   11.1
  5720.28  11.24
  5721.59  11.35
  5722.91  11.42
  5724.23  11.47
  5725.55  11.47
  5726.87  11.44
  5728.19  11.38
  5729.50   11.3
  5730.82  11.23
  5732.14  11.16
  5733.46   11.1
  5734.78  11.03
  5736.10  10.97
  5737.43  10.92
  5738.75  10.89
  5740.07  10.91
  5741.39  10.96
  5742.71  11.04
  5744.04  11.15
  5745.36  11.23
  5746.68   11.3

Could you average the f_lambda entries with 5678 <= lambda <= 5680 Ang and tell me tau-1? 10.8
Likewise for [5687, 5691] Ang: 10.9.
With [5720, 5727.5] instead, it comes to 11.4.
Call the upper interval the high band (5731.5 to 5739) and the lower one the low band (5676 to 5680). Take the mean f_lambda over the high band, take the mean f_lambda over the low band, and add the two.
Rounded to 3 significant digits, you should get 21.9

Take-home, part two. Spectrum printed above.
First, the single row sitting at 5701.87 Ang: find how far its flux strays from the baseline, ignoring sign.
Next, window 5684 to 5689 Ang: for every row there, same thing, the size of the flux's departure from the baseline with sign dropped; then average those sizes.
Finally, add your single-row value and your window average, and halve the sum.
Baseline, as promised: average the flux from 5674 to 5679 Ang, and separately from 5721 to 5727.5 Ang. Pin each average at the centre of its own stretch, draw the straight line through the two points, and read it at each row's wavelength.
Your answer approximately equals 0.47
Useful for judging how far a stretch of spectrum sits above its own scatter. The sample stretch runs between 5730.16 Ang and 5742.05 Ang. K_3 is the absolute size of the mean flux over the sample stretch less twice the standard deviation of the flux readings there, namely 10.8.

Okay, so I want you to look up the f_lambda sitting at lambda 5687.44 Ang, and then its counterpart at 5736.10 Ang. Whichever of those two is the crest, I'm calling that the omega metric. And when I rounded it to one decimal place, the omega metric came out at 11.0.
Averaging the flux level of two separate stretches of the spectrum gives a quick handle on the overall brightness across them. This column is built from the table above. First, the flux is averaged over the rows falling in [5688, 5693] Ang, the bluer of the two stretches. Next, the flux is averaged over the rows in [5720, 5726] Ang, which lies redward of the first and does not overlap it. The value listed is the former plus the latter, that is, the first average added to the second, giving 22.4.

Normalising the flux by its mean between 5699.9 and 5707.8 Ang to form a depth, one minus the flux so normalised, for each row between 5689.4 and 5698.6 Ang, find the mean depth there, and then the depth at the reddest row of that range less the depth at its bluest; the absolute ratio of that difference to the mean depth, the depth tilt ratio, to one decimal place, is 0.2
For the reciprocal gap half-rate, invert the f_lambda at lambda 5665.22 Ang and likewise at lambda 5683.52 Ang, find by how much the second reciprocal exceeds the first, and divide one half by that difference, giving 317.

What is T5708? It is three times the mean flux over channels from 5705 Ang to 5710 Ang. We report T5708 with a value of 31.12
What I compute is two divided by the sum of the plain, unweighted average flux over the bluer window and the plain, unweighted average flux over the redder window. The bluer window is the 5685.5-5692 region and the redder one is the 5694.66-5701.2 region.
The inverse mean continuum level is 0.0920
